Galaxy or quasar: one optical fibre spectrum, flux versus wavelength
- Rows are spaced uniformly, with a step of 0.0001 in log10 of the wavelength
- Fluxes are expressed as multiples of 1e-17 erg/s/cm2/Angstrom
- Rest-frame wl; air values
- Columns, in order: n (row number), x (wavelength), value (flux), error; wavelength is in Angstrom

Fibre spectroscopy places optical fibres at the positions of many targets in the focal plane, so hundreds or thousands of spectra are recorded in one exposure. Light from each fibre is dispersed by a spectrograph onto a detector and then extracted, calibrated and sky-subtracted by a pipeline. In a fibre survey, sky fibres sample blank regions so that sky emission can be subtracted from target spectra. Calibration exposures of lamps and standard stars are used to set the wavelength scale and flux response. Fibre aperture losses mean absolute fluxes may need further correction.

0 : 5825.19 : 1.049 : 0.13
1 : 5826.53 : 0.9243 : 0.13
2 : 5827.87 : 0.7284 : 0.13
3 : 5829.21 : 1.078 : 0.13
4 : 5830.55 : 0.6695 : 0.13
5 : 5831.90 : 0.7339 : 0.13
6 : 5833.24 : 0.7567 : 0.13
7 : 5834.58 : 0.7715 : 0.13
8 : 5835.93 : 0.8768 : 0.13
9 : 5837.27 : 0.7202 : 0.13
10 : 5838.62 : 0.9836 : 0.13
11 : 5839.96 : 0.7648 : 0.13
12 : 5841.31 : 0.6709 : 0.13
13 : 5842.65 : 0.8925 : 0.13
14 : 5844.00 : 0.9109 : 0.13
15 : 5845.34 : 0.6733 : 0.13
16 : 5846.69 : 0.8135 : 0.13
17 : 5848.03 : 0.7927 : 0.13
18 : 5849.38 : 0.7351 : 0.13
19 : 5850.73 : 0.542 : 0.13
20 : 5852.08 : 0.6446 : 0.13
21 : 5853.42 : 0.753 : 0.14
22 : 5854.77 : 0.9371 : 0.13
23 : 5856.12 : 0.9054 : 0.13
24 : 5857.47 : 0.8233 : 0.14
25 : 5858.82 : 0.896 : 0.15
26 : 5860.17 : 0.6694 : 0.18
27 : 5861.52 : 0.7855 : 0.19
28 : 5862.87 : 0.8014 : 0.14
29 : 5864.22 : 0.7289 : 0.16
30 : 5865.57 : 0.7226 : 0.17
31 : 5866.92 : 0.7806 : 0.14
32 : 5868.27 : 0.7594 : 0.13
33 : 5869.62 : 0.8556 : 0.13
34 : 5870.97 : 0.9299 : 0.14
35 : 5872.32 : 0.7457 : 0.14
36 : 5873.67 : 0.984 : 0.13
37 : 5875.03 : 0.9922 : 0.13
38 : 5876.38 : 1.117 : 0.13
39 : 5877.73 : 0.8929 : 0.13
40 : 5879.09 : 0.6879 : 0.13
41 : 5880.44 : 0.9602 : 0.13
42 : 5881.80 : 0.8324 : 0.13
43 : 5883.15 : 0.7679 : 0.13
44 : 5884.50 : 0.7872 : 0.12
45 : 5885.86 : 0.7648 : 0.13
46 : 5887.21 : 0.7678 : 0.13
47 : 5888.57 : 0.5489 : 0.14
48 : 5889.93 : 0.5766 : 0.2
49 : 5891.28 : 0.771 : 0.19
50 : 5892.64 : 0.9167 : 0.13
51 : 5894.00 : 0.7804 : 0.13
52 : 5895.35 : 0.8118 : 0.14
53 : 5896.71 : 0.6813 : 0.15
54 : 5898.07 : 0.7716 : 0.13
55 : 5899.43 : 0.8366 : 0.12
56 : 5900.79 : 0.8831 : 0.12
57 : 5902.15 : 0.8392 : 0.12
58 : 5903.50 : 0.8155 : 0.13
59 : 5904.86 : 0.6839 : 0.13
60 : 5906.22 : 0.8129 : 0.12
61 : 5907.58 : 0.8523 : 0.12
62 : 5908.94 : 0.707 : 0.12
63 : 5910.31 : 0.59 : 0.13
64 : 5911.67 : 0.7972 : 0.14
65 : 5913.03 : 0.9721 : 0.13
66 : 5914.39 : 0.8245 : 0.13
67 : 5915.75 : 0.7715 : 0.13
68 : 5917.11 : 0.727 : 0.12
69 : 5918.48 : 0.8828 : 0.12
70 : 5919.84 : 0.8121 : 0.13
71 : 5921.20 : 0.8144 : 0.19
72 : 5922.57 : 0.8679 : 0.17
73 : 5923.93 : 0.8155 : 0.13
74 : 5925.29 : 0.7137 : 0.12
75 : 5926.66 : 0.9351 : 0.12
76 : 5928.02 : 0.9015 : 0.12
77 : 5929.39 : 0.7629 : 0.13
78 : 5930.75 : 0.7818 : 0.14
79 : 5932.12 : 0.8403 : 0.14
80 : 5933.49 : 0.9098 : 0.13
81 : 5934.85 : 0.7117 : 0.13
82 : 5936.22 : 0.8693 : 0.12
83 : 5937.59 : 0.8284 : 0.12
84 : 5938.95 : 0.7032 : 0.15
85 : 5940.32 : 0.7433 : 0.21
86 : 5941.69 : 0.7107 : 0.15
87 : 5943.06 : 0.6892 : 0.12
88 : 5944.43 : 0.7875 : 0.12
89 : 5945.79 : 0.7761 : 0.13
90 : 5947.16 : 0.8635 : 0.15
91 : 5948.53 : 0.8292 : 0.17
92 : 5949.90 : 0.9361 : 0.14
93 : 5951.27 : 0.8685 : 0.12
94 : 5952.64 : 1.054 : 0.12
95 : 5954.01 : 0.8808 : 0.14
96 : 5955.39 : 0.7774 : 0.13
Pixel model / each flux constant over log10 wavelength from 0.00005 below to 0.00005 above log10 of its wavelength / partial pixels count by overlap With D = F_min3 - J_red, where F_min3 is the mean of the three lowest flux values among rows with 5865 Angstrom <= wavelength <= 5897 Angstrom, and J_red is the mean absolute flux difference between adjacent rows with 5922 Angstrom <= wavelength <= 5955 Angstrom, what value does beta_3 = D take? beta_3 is 0.512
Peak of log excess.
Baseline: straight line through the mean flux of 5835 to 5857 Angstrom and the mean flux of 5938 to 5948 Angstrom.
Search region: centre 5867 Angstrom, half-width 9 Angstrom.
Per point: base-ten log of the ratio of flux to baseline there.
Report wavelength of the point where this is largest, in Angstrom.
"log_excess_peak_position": 5875.03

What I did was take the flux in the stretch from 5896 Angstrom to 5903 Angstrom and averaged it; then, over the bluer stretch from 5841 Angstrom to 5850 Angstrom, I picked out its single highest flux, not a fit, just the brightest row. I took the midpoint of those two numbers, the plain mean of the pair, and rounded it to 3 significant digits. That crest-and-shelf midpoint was 0.857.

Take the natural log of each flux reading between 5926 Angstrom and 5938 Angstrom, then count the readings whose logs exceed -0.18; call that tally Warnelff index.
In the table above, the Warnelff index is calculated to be 5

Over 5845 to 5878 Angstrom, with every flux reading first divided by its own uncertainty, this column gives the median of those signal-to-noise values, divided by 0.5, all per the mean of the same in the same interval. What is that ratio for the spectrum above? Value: 1.99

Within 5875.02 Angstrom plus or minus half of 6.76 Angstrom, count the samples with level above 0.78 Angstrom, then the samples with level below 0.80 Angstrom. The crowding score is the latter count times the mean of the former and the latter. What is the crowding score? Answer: 2.5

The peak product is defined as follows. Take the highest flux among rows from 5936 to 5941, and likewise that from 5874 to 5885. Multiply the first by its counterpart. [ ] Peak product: 0.97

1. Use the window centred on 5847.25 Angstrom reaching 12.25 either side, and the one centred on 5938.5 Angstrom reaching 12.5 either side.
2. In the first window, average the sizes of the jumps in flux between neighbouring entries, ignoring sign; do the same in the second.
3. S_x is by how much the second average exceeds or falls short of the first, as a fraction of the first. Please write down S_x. -0.42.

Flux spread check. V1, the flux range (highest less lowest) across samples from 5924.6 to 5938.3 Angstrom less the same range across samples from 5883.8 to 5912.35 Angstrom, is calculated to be -0.14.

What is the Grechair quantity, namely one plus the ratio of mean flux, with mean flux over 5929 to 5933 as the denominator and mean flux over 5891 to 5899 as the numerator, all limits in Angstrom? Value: 1.99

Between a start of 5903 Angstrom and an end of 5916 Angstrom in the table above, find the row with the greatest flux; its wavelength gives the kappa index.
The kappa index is 5913.03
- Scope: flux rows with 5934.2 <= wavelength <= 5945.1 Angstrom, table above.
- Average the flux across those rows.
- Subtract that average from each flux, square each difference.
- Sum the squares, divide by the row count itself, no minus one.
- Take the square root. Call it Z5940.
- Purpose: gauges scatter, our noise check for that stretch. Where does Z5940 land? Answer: 0.062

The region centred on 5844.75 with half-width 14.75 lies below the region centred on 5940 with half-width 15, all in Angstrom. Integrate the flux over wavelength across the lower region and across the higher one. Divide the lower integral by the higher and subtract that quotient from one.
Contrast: 0.06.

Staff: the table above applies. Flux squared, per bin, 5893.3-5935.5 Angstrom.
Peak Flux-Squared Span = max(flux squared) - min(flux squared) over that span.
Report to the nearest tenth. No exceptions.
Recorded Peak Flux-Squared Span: 0.6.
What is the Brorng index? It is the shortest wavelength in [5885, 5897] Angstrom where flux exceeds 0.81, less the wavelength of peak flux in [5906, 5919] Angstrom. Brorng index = -20.4 Angstrom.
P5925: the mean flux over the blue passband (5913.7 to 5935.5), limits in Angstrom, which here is 0.82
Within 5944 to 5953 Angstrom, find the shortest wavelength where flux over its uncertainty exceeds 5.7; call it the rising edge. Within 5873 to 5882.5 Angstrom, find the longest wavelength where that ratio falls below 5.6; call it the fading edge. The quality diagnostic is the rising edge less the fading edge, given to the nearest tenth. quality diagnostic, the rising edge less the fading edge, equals 65.3 Angstrom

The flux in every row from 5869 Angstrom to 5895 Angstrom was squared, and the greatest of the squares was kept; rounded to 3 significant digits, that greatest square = 1.25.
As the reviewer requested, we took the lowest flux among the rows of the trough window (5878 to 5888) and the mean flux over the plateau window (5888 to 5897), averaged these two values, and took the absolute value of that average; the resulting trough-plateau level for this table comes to 0.71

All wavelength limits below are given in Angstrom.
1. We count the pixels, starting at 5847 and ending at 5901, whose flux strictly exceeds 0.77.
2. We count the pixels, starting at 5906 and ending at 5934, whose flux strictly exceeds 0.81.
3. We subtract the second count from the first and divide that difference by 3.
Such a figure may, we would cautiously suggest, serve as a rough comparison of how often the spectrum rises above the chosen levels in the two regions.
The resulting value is 3.7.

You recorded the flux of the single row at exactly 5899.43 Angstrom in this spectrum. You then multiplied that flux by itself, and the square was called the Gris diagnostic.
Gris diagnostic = 0.700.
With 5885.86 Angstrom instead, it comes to 0.585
